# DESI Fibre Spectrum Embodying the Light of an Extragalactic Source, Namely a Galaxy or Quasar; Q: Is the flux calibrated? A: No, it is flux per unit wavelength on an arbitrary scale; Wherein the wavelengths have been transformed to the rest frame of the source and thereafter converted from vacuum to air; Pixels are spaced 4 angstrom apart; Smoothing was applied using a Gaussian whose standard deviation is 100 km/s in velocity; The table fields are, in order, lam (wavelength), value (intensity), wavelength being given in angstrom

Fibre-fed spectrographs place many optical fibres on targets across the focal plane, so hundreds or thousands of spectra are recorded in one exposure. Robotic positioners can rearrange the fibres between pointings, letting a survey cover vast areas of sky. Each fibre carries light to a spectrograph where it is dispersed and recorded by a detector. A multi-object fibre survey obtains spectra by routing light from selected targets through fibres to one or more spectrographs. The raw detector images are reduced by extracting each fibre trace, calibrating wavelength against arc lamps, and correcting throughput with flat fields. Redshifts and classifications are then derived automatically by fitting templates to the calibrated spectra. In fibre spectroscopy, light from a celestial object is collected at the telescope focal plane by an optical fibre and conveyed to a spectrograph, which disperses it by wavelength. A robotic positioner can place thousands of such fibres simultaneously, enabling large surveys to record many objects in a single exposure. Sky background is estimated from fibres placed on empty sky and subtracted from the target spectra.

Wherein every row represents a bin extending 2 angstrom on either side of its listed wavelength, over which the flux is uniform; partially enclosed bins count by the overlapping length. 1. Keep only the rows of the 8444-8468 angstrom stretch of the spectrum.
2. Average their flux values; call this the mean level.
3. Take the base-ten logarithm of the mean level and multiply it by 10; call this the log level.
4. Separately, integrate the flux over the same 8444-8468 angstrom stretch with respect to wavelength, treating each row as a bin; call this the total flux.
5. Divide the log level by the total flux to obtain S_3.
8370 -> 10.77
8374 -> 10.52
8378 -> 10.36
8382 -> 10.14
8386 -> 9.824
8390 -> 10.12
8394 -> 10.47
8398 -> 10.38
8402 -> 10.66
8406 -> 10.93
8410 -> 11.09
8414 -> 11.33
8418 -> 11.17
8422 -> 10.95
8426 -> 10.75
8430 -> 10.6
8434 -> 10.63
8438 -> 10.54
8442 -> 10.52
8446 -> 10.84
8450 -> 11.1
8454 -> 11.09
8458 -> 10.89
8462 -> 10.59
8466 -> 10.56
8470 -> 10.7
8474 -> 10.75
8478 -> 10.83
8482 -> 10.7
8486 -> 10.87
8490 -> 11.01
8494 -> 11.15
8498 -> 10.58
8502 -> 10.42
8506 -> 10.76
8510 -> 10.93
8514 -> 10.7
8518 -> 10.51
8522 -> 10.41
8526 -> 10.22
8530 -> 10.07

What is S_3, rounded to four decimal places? 0.0398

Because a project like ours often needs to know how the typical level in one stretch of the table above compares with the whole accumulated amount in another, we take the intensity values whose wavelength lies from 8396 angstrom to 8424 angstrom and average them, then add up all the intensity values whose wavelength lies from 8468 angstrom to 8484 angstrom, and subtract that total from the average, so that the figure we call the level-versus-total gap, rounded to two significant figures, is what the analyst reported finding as -32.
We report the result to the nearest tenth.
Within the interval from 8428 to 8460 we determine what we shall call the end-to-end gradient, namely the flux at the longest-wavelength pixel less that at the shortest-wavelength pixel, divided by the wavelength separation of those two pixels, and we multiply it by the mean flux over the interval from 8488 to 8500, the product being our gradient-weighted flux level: 0.1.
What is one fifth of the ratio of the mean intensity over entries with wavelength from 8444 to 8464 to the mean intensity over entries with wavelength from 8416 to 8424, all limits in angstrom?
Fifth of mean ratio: 0.197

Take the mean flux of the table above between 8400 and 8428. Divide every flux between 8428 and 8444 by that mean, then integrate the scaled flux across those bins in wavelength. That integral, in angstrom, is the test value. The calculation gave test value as 15.4 angstrom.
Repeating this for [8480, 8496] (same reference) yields 15.9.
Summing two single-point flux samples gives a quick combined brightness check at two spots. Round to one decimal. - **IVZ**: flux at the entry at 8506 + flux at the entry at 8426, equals 21.5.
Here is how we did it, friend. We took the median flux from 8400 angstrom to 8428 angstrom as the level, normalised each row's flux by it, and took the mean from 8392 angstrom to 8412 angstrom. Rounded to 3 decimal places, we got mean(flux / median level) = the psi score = 0.978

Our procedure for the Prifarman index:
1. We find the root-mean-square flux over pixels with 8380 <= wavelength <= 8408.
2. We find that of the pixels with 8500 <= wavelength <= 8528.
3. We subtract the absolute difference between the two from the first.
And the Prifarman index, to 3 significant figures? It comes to 10.2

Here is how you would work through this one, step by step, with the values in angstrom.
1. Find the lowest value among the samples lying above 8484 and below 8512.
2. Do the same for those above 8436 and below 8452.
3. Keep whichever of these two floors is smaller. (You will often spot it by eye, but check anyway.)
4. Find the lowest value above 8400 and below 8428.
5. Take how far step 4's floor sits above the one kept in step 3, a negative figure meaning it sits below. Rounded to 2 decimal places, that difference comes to 0.24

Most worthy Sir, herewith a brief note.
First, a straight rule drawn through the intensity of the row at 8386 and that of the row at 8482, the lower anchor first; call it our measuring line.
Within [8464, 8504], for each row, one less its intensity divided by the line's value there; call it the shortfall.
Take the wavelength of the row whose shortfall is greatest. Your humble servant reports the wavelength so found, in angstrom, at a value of 8502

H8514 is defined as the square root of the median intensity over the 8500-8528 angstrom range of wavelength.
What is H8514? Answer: 3.242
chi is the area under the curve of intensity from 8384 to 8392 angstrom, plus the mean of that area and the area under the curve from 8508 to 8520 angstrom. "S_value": 184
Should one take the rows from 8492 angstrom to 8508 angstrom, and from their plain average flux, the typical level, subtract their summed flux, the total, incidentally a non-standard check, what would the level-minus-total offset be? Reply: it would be -32.2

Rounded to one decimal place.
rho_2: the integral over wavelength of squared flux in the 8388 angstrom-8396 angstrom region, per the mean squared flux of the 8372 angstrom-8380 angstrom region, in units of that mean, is 7.8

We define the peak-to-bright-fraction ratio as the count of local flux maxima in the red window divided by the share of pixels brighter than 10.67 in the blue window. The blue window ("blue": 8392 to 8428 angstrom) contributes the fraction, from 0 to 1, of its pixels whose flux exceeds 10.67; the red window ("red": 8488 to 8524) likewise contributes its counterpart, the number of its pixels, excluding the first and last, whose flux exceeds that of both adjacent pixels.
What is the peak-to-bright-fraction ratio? 3.0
